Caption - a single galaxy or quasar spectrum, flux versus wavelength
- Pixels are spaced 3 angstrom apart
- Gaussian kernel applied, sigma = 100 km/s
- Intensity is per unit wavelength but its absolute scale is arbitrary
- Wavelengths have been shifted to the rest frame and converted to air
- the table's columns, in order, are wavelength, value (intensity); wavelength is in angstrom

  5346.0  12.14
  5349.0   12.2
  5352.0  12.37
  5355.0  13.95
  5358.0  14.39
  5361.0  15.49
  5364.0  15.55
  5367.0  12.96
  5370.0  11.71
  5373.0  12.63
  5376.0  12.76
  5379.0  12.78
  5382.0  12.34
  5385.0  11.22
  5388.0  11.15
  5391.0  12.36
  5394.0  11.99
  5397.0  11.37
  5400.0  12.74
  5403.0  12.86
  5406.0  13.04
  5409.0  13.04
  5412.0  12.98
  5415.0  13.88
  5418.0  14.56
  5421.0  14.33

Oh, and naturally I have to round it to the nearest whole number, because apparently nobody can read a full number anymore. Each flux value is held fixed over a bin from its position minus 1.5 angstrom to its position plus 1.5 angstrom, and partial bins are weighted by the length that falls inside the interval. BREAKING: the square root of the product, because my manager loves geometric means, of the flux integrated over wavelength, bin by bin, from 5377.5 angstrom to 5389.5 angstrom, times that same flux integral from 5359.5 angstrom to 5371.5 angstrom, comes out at 154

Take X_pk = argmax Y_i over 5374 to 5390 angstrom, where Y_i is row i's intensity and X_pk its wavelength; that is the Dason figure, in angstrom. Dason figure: 5379.0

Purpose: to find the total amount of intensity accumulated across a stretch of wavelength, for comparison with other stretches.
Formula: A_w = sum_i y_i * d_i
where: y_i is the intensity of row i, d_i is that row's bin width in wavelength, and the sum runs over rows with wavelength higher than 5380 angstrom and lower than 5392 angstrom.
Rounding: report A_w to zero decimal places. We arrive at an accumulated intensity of 141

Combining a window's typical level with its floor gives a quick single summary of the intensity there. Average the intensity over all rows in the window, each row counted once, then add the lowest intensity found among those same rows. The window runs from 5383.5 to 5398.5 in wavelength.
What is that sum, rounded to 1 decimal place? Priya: 22.8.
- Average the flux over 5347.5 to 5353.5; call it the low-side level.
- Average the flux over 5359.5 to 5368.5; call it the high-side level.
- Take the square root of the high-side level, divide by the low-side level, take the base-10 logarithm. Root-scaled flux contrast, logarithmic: -0.506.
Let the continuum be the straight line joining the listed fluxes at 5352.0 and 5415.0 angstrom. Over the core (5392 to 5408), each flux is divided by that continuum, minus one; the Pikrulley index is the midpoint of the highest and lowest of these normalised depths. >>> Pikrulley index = -0.10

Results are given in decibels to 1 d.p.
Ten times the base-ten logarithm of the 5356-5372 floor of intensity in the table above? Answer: 10.7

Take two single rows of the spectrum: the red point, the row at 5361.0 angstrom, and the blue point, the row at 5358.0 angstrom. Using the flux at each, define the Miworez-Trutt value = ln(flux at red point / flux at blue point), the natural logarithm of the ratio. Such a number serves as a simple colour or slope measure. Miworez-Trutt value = 0.07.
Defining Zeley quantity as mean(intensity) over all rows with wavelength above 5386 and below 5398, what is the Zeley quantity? 11.7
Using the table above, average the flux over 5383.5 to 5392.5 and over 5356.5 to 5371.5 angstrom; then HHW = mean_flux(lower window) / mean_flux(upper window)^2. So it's 0.105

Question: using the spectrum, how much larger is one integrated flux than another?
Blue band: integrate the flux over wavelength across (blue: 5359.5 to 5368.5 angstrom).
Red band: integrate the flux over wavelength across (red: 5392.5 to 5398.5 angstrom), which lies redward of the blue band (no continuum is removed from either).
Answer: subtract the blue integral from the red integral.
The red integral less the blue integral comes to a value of -62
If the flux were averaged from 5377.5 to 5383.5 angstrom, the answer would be 12.6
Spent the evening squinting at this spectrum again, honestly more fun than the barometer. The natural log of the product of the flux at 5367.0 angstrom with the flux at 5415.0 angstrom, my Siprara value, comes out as 5.19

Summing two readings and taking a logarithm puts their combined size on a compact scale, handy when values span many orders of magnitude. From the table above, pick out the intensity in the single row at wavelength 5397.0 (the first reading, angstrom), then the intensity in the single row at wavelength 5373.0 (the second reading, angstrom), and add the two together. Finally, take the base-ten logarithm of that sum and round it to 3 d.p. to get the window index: 1.380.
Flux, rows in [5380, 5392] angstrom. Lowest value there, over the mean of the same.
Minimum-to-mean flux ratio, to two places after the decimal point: 0.95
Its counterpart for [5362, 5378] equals 0.89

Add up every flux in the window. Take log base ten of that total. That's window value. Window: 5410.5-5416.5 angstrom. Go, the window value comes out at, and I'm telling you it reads 1.43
